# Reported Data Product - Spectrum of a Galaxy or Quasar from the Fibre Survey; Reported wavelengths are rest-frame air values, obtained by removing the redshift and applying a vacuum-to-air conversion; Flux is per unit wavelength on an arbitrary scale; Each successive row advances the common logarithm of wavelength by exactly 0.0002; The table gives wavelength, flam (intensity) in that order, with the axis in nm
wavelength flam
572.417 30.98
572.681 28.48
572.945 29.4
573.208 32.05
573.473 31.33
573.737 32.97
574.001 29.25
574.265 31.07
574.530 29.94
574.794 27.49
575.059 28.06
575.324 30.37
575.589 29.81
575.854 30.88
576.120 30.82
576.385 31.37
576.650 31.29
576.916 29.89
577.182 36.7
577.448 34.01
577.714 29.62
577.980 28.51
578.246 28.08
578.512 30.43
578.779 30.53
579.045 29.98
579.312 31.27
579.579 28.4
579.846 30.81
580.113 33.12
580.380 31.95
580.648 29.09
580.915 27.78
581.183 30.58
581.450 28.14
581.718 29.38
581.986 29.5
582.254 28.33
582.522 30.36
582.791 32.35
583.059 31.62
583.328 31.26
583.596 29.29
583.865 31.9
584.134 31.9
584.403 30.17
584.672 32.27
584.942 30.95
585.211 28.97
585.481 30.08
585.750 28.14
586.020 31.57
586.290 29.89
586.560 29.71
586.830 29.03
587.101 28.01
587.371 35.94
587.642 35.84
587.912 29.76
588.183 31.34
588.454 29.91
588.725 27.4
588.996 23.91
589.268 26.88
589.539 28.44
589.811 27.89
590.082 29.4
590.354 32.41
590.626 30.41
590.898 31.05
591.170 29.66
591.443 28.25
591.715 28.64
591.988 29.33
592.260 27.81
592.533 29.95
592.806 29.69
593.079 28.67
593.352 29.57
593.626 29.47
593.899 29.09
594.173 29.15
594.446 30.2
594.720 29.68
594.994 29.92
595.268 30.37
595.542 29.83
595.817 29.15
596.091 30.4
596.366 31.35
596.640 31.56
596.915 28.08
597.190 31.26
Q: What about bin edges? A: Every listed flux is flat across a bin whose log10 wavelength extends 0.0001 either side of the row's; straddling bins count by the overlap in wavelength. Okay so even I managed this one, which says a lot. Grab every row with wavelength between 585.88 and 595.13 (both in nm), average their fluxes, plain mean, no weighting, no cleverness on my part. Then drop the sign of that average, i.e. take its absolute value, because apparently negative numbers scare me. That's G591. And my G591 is 29.64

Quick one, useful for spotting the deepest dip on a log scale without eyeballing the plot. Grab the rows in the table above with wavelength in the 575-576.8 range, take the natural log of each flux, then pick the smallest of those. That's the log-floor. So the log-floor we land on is 3.33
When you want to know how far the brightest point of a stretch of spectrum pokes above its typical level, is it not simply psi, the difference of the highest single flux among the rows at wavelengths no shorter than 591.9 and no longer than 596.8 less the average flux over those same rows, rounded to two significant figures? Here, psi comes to 1.8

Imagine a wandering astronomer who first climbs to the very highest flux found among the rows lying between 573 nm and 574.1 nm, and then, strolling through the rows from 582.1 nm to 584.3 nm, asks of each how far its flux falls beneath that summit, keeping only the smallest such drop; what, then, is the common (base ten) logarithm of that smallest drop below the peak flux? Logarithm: -0.21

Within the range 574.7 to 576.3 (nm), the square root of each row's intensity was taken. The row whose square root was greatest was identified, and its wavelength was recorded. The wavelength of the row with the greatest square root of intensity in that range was 575.854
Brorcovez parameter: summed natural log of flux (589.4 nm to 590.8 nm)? 17.0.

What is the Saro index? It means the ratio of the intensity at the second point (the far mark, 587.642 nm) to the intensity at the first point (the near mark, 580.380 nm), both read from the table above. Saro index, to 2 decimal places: 1.12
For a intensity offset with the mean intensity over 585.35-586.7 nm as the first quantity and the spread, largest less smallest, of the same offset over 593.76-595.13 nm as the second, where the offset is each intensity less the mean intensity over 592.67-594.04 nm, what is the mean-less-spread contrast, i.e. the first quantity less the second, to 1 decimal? -0.5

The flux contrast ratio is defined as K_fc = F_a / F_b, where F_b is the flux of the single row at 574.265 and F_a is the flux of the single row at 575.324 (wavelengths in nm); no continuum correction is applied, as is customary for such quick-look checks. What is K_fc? 0.98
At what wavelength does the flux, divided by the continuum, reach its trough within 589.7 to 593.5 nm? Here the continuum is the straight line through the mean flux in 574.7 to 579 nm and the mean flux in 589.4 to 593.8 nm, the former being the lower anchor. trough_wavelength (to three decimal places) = 589.811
